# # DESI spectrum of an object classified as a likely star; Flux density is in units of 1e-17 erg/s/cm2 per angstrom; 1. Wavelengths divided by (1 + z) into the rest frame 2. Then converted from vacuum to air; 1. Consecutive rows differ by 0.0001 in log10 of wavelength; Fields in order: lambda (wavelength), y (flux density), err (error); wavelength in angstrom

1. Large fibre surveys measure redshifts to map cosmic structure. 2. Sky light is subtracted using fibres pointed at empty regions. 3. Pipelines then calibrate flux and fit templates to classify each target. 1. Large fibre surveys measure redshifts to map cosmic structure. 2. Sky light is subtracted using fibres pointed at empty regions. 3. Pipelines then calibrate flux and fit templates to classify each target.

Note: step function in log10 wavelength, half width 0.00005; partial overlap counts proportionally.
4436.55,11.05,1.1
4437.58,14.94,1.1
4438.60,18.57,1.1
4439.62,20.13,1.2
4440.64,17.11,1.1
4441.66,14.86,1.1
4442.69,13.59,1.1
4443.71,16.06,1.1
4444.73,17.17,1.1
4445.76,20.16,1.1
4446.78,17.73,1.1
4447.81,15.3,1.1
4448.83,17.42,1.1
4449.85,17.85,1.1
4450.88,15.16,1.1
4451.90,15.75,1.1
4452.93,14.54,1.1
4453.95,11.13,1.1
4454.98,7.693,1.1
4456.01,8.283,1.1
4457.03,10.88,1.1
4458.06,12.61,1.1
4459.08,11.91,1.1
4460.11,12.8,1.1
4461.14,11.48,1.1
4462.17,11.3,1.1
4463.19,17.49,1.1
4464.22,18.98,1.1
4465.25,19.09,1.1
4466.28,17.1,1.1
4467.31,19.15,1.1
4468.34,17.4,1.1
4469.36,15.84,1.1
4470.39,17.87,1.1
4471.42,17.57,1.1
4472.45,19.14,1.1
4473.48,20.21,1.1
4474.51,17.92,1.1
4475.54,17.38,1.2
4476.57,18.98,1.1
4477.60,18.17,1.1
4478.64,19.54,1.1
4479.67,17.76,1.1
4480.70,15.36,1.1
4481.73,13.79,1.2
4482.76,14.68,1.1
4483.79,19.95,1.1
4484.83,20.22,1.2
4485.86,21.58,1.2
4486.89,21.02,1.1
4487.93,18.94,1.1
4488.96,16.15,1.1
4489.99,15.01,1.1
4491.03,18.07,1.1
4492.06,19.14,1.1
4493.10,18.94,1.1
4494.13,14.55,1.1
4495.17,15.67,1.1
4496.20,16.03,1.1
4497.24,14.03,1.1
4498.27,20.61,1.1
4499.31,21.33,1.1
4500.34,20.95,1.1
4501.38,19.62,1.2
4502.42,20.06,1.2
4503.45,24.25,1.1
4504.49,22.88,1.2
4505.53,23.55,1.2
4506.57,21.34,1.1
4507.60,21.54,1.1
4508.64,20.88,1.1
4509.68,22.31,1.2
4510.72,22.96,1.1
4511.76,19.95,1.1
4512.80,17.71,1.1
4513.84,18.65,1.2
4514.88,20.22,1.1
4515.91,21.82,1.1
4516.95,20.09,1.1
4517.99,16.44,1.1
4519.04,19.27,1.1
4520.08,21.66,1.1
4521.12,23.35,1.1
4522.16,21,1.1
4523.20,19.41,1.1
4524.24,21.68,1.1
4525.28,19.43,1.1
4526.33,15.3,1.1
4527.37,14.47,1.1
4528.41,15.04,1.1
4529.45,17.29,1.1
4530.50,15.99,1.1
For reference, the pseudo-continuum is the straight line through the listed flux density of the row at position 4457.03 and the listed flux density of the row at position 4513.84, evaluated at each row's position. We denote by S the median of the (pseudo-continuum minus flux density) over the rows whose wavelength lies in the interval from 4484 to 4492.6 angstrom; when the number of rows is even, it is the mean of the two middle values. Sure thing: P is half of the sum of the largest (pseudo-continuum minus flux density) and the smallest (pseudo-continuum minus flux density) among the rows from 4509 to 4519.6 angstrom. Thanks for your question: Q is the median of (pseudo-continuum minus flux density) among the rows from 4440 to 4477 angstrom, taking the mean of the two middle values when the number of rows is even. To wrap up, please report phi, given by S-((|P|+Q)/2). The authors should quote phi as -1.6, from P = -1.0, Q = -5.1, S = -3.65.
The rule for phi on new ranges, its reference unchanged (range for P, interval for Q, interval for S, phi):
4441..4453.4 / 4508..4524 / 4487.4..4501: -5.6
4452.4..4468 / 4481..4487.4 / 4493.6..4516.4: -1.3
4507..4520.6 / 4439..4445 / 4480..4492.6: 0.2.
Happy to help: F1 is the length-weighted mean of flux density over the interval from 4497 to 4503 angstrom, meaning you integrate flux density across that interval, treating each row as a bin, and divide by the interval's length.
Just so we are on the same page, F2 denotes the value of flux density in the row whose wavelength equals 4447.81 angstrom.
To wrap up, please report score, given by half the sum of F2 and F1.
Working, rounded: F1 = 19.8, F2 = 15.3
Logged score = 17.5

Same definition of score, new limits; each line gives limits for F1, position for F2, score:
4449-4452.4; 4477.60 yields 17.3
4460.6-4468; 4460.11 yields 14.6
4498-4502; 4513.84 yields 19.6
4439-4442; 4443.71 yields 16.8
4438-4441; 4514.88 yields 19.4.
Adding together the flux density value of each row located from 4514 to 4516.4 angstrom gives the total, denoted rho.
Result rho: 42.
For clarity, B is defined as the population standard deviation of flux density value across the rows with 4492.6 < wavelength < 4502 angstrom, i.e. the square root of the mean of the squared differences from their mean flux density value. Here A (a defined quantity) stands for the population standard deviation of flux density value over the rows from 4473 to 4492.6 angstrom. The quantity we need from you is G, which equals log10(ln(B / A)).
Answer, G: -0.64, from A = 2.2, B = 2.7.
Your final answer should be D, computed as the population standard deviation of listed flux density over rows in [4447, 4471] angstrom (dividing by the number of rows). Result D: 3.4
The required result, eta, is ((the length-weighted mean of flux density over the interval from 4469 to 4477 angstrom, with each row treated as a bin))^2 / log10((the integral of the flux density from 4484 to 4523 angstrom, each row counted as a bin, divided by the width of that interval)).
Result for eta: 254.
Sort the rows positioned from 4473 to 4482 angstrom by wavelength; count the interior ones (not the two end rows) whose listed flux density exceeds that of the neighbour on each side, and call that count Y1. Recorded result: 2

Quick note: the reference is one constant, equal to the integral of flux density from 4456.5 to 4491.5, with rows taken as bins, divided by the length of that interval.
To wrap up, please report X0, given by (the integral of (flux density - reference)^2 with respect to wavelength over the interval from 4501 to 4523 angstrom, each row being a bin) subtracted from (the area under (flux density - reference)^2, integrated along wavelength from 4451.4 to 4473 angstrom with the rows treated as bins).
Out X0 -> -43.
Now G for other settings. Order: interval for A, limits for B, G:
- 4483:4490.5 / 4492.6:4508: -0.52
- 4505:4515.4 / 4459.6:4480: -0.45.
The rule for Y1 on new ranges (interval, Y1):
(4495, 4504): 2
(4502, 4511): 3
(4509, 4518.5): 2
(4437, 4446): 1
